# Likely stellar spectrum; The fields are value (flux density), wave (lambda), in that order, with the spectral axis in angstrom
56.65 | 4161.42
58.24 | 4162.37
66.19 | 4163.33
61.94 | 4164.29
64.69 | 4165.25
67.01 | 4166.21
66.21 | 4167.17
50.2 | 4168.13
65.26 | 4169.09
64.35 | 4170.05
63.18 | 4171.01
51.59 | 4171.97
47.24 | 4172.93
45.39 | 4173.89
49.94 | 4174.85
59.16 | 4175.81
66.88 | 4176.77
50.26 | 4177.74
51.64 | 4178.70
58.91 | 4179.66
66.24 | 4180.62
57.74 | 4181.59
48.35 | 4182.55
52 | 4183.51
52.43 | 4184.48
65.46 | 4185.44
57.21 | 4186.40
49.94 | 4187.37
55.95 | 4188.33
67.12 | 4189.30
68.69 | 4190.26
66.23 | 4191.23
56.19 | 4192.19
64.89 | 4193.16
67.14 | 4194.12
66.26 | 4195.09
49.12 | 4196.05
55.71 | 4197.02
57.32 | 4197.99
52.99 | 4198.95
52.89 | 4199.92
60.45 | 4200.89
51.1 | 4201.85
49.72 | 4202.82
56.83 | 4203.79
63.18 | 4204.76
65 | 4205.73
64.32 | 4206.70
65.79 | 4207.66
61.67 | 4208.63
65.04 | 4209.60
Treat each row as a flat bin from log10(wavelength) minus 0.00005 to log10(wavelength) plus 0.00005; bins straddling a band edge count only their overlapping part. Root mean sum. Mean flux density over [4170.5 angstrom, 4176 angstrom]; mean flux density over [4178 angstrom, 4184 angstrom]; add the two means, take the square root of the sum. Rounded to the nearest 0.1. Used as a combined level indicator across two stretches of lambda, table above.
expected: 10.4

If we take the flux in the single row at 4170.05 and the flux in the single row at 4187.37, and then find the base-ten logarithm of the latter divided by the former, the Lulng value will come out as -0.11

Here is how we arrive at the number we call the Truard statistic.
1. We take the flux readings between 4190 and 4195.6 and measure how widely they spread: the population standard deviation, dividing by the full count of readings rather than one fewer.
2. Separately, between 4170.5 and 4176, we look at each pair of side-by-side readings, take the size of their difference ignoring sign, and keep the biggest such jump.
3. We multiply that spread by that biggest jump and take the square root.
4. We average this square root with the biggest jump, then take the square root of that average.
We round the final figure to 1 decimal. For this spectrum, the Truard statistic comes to 3.0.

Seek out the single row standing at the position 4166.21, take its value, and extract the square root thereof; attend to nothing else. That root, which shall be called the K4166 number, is 8.2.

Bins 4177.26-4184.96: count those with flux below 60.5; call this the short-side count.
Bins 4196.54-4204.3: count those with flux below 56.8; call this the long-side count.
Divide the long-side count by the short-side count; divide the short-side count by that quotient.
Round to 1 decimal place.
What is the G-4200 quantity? 9.8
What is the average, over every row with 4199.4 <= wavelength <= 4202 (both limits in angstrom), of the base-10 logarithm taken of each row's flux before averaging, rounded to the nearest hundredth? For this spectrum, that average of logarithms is 1.74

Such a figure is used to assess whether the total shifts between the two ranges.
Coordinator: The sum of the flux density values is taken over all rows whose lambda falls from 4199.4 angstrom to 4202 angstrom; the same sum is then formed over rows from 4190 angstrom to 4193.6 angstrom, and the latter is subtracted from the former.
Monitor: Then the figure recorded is -92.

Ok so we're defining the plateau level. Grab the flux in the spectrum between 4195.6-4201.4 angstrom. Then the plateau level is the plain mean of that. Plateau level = 55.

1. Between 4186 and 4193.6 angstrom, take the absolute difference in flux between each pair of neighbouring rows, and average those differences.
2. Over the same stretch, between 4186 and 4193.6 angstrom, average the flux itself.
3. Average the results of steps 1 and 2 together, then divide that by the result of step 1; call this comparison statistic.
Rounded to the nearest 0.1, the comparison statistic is 5.0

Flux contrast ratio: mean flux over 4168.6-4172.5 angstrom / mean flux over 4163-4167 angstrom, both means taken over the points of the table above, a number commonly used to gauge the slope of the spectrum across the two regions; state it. 0.94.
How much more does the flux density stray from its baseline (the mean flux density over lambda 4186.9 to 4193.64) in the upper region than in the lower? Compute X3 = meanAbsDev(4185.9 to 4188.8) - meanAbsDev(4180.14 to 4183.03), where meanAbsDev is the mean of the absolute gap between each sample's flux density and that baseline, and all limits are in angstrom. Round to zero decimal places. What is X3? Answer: 0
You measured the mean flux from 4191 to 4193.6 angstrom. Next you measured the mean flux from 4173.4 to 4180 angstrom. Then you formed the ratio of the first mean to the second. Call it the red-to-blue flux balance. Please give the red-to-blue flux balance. 1.14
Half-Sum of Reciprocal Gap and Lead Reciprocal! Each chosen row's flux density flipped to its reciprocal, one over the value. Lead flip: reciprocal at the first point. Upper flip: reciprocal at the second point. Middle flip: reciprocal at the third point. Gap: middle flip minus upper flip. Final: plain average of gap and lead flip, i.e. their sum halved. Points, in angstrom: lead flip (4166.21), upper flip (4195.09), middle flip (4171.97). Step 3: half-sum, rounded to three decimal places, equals 0.010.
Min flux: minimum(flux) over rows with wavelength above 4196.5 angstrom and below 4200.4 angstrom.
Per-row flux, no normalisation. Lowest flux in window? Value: 52.89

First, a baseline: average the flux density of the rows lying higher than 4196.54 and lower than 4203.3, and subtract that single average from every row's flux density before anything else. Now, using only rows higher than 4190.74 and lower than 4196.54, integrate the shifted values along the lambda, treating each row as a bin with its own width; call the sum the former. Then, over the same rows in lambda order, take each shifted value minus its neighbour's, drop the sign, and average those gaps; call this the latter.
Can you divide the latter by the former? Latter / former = 0.18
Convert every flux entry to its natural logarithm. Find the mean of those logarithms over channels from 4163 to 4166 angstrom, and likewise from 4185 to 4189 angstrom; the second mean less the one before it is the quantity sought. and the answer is -0.12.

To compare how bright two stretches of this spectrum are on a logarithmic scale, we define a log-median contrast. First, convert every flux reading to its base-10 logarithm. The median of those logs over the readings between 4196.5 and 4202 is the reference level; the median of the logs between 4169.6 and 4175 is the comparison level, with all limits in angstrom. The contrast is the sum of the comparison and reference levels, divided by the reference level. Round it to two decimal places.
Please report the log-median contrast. 1.98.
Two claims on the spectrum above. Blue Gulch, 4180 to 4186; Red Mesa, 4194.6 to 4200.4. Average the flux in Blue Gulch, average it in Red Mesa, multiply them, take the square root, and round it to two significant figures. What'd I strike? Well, 56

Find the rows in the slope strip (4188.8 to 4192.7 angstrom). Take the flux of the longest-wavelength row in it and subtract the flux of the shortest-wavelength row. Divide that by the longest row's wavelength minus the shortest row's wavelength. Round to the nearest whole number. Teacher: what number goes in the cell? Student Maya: -4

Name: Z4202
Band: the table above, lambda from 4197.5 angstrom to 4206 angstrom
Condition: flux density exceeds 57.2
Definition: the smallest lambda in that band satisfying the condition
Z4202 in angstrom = 4197.99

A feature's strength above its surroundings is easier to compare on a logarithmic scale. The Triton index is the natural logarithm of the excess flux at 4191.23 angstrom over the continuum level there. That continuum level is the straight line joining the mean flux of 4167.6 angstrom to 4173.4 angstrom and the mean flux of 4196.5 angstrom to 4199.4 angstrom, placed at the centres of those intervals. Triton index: 2.35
